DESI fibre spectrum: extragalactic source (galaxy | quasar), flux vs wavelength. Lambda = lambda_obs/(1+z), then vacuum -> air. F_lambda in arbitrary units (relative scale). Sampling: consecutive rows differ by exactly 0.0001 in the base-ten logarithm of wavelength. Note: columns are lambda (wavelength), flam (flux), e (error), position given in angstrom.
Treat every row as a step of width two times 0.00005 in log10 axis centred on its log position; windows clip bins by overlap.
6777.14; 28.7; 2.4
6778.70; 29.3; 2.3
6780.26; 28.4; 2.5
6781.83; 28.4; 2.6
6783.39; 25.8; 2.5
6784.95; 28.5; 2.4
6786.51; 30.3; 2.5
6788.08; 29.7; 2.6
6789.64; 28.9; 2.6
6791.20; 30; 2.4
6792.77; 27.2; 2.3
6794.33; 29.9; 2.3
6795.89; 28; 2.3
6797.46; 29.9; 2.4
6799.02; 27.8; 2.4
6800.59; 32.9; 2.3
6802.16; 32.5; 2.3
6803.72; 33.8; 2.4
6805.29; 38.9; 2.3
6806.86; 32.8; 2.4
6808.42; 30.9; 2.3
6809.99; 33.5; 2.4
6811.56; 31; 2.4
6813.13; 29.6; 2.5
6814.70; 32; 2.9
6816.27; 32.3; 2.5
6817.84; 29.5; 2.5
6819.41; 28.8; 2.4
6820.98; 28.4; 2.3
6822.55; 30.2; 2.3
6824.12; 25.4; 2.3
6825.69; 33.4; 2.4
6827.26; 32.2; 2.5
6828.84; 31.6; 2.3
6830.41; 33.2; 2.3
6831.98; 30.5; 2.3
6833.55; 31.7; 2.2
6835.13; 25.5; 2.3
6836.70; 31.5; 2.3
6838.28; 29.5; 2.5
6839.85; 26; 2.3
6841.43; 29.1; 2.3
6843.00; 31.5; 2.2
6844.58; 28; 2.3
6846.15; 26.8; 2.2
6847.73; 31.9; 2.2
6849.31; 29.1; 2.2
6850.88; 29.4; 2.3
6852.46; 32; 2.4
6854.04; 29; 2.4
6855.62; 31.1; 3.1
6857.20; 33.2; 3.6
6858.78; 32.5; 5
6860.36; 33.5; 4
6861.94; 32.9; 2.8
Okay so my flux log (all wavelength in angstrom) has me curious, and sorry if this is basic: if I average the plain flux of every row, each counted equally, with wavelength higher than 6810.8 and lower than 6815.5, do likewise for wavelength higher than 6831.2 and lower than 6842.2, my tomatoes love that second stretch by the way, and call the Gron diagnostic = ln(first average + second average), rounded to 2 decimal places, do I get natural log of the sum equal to 4.09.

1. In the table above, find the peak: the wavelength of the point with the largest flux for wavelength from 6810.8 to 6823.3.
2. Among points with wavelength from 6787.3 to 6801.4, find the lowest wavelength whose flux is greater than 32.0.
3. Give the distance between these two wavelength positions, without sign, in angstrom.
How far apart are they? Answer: 15.7 angstrom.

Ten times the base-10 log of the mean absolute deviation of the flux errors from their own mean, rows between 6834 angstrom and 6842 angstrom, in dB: -11.9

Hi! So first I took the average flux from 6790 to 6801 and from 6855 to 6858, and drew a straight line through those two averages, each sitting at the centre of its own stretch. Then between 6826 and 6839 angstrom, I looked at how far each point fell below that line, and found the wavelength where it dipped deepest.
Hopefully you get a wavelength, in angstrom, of 6835.13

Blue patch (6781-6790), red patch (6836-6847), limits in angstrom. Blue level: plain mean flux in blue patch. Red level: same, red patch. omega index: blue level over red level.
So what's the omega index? 0.99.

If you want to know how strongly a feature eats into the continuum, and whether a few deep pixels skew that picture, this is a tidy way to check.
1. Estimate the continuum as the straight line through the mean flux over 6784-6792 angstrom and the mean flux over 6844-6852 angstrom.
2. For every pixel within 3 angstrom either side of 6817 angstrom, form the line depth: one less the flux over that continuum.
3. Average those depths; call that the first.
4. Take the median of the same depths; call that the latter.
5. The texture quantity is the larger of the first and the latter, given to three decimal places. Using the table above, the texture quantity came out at -0.047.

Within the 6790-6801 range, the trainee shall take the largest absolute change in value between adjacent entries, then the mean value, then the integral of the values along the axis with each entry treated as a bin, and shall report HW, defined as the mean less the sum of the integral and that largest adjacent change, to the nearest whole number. -298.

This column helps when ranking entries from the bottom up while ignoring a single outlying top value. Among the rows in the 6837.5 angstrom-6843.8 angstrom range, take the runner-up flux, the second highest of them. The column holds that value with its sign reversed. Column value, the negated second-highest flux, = -29.5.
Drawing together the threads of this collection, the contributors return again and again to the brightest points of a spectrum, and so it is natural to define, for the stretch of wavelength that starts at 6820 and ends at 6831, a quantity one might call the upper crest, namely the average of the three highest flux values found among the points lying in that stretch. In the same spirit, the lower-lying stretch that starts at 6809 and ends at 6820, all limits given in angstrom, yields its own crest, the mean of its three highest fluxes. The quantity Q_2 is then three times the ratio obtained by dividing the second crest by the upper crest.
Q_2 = 2.97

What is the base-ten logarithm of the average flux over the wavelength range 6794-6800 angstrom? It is 1.46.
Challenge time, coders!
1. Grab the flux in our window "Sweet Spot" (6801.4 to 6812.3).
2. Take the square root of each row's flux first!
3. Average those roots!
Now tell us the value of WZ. 5.77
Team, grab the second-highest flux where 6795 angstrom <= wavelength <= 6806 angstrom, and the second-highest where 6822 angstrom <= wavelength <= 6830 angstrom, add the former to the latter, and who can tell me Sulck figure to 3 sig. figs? 66.0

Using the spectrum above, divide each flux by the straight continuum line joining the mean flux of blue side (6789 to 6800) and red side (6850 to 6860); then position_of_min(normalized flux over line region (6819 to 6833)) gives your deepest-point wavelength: 6824.12 angstrom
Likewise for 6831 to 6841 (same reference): 6835.13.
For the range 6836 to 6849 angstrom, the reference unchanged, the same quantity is 6839.85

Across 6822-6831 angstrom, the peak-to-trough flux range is 8.0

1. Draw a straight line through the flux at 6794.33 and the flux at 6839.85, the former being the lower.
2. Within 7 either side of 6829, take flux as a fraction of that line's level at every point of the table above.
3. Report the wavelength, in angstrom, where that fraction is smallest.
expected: 6824.12 angstrom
